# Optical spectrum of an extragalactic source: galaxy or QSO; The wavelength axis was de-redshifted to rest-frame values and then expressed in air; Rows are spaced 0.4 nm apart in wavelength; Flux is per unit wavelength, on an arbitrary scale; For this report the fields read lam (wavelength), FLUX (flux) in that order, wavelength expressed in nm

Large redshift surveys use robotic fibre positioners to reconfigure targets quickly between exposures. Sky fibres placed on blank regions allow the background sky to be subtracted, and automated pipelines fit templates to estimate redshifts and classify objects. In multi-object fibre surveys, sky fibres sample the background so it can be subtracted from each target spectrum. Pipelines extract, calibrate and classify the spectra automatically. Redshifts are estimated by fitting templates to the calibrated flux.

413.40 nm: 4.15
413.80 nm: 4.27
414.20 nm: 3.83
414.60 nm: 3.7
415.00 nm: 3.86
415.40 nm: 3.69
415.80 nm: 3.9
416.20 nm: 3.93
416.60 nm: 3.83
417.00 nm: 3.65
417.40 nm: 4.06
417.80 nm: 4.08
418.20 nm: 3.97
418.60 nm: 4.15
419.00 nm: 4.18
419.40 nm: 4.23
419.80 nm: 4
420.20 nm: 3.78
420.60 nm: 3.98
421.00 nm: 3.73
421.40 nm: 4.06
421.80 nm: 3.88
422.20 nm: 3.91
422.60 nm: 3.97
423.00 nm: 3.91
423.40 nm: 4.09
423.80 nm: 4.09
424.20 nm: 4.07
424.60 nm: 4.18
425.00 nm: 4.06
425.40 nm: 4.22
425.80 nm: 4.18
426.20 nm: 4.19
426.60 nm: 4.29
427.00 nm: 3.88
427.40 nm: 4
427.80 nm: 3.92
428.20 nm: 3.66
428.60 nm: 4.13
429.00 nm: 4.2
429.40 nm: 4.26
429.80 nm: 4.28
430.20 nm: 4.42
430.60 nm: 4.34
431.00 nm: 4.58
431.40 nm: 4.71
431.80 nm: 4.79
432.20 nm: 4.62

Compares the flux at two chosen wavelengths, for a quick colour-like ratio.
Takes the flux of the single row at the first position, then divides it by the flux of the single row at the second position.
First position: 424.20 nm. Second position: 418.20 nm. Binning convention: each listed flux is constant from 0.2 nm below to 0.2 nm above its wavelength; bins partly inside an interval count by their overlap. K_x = 1.03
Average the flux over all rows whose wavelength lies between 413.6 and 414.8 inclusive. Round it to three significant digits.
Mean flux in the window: 3.93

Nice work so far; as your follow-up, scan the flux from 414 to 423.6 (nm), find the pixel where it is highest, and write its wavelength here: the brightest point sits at 419.40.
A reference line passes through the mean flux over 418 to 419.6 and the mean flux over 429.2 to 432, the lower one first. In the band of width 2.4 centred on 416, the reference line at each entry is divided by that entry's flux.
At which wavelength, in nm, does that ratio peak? 417.00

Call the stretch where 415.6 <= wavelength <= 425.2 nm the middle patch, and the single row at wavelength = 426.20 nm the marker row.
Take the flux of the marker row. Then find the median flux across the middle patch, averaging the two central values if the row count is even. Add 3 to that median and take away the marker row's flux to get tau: 2.80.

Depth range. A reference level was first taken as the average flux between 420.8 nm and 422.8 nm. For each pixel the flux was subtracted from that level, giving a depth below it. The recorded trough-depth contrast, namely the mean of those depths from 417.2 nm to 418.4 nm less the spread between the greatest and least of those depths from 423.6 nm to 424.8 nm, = -0.24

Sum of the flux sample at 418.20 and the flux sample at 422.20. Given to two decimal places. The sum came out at 7.88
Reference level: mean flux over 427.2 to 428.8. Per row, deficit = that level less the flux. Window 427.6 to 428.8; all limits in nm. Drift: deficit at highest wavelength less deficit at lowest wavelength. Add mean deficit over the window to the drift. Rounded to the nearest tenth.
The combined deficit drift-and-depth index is -0.2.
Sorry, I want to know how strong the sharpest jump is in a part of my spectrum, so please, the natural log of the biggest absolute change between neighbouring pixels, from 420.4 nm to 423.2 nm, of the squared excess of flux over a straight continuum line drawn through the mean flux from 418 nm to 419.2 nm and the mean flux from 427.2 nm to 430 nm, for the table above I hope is -2.0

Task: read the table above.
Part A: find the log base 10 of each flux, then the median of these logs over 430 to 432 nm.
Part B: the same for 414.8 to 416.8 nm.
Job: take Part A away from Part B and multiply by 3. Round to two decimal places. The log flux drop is -0.22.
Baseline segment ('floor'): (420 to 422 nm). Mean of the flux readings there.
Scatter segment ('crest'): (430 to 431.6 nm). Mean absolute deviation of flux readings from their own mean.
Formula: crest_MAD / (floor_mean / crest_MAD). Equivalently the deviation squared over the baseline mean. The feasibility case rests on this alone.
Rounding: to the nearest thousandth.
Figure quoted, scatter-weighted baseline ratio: 0.005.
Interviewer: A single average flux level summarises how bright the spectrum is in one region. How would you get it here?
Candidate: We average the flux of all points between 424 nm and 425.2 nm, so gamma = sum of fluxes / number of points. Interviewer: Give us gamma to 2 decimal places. 4.10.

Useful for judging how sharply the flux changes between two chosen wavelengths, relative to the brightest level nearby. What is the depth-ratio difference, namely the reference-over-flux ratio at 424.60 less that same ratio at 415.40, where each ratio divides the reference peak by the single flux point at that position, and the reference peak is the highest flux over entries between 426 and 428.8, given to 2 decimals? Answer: -0.14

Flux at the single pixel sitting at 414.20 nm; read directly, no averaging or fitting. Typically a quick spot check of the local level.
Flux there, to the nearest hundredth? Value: 3.83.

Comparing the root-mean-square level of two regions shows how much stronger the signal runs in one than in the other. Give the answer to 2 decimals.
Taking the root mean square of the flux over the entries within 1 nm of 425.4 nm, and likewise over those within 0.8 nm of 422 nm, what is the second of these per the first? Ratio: 0.95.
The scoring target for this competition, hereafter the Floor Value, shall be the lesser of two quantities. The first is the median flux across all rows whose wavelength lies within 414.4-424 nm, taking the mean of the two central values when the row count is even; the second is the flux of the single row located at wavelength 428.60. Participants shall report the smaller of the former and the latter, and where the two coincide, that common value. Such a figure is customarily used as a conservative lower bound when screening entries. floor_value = 3.95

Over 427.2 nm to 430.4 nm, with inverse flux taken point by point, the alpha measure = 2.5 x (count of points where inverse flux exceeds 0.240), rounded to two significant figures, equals 10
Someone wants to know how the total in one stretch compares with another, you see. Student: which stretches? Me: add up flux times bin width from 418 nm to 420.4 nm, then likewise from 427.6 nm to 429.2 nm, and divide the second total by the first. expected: 0.65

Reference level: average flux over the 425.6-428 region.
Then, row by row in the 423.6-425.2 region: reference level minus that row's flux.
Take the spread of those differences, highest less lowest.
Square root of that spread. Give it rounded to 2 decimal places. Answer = 0.35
